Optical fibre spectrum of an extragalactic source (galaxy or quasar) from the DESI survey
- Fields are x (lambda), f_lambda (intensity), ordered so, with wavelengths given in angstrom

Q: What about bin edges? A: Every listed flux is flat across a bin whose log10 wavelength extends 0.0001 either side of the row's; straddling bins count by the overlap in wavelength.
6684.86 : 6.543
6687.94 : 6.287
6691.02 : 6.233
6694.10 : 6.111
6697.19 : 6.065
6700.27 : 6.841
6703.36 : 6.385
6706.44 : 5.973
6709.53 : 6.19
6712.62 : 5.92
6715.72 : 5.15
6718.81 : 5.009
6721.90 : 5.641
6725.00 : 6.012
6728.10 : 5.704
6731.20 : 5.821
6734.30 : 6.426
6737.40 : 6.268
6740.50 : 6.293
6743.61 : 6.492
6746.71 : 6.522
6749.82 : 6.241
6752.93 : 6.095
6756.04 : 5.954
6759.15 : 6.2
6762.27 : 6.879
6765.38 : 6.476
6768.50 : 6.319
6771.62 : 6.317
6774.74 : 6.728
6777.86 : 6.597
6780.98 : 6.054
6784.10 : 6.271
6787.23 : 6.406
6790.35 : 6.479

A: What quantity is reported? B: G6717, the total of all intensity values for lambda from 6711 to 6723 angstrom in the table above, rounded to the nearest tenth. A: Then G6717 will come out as 21.7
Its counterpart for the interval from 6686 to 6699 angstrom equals 24.7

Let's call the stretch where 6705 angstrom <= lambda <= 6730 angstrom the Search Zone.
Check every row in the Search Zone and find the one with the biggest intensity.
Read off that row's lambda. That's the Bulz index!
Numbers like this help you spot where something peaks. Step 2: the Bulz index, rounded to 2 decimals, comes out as 6709.53 angstrom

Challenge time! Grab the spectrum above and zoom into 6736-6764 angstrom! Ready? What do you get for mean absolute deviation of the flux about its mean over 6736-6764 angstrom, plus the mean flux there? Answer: 6.53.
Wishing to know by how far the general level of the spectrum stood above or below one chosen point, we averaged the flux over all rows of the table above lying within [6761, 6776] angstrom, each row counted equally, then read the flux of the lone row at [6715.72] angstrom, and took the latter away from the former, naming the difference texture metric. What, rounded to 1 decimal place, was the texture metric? 1.4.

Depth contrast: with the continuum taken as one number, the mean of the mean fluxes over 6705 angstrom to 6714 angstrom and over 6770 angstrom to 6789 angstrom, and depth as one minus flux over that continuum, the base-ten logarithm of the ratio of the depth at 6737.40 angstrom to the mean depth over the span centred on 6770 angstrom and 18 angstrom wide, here -0.8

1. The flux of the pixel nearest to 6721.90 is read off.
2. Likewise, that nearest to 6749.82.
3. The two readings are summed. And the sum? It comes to 11.9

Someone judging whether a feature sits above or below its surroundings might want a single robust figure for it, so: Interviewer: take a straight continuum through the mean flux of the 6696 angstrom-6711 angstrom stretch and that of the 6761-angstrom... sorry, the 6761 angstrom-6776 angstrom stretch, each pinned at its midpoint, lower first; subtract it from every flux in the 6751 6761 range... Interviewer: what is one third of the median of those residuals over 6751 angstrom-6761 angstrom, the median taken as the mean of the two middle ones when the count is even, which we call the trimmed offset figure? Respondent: -0.13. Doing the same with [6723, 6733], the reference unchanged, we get -0.19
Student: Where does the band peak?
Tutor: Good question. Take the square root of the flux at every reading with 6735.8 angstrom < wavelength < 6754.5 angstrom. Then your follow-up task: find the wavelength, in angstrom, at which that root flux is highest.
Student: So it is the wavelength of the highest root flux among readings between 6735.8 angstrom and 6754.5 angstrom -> 6746.71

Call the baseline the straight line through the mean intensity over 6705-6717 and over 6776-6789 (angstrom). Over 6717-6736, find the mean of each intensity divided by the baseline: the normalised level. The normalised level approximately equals 0.97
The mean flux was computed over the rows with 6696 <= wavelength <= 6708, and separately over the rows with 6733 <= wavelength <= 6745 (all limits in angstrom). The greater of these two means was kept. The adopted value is 6.37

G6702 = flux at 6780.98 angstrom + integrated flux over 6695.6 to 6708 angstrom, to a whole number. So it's 84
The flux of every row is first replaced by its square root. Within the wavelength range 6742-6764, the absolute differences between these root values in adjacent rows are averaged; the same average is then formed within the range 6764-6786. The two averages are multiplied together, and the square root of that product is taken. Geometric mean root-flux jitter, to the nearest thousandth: 0.049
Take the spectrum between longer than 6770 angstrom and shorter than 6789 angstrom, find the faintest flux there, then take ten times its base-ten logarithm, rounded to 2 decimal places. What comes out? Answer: 7.82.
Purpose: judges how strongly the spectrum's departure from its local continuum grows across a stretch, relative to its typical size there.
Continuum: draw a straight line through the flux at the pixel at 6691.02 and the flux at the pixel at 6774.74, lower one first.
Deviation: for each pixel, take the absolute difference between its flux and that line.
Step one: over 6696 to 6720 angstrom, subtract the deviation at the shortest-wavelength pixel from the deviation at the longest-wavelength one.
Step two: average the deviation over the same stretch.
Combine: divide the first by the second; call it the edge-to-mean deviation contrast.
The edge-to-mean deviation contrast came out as 2.2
